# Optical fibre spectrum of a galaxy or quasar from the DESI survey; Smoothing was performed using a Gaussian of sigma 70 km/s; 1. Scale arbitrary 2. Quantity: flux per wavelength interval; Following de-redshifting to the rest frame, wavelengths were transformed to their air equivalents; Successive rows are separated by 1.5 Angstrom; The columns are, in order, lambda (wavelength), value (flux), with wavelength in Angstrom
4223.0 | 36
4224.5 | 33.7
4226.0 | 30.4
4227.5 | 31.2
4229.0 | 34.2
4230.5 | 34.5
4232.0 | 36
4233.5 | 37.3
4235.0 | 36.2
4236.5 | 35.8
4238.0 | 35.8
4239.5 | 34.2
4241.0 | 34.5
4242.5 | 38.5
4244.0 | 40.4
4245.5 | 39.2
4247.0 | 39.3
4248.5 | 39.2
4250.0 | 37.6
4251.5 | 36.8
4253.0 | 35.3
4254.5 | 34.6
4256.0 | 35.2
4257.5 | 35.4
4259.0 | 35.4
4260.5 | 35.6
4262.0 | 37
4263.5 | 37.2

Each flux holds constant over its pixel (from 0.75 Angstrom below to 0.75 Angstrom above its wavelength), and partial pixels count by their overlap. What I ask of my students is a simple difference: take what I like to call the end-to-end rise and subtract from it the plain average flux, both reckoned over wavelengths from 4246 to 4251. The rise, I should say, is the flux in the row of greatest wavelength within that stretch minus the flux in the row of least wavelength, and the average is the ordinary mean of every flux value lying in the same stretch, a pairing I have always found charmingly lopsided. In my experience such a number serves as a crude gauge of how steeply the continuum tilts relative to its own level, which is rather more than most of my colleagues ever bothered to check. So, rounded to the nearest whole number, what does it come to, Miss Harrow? -40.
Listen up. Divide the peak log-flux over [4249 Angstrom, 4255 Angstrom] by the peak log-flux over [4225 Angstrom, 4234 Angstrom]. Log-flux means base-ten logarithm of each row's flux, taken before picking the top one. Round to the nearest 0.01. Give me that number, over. 1.00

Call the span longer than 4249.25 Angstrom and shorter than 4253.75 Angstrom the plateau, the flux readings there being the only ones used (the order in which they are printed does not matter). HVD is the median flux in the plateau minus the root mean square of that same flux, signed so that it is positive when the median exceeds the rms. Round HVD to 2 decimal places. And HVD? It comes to 0.22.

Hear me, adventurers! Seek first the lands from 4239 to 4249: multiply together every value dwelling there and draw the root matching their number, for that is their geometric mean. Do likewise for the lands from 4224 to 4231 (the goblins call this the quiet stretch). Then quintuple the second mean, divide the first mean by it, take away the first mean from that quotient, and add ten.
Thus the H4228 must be -27.6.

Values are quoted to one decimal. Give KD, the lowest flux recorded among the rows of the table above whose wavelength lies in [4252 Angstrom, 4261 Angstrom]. 34.6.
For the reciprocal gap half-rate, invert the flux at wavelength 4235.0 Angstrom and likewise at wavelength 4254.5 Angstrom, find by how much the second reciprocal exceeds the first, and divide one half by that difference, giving 391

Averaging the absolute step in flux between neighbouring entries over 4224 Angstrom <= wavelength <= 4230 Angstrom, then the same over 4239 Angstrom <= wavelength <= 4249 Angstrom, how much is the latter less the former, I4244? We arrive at -1.1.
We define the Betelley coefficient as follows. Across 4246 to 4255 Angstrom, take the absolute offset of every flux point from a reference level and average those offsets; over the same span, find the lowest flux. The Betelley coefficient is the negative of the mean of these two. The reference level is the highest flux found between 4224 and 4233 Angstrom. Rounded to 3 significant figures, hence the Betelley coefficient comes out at -18.2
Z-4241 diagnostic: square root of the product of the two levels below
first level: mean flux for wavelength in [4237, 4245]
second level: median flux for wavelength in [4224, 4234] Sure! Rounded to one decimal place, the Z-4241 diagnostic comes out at 35.4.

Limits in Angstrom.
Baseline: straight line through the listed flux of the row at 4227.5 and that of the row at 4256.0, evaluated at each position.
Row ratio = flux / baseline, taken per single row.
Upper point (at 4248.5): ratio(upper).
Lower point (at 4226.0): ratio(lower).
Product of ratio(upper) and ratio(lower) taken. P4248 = 1.13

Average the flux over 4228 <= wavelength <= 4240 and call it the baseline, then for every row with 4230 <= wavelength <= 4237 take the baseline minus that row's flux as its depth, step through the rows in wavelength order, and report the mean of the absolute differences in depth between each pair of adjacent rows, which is 1.1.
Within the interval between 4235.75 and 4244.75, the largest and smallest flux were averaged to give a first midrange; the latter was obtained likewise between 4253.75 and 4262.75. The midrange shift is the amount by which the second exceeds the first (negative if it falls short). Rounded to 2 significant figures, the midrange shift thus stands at -1.5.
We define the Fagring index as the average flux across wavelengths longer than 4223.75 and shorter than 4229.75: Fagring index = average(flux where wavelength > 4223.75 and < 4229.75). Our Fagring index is 32.4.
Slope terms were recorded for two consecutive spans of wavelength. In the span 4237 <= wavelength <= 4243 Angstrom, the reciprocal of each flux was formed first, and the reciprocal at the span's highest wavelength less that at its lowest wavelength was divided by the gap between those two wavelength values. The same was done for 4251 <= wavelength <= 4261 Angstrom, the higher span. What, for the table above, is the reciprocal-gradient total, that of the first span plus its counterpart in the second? -0.0003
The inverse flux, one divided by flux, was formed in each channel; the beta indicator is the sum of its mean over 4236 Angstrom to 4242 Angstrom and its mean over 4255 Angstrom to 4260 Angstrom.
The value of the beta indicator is 0.0568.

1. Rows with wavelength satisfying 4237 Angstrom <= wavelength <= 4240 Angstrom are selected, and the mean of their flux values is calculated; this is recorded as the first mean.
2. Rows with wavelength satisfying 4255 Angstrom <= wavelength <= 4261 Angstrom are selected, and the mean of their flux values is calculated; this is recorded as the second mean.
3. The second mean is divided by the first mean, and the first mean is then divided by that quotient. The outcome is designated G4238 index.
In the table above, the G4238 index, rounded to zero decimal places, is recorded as 35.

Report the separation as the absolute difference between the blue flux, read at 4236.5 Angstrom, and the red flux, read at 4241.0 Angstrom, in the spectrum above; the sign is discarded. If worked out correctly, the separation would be 1.3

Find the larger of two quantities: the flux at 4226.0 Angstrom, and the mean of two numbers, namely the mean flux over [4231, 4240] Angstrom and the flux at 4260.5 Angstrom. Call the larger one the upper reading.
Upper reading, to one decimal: 35.7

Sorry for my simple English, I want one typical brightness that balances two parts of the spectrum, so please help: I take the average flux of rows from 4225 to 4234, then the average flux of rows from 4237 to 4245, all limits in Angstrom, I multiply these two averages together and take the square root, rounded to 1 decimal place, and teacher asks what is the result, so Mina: 35.3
